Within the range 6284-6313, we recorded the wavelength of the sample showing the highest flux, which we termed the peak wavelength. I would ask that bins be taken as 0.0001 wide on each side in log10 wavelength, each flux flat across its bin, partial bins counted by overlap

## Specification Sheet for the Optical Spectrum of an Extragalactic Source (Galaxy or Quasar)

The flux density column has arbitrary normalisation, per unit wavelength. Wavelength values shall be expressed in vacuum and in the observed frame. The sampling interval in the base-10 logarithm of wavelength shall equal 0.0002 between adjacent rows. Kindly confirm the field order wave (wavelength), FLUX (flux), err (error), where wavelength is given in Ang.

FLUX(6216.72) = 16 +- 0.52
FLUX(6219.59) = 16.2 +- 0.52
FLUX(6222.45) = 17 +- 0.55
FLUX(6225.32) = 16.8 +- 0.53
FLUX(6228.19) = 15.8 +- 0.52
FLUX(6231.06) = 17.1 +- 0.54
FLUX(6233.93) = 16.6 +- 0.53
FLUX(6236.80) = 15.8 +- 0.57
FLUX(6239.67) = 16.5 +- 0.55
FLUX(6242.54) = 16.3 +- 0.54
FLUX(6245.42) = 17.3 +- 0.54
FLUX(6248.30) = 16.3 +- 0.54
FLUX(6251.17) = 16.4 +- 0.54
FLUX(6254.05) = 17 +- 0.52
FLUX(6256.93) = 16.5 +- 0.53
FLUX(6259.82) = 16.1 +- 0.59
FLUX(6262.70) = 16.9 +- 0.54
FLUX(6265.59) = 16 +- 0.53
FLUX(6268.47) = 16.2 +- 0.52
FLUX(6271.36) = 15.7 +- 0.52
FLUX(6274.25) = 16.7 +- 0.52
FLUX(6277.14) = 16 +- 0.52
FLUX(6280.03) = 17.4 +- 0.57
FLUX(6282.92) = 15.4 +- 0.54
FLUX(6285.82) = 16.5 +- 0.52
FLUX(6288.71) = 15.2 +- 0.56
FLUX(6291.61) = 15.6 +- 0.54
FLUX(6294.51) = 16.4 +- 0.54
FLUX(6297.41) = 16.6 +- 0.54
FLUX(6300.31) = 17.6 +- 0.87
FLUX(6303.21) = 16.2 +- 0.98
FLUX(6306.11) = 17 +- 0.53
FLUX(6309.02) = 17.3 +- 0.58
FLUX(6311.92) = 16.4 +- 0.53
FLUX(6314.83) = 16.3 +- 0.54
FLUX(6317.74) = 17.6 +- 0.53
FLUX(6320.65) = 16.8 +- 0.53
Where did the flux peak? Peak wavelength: 6300.31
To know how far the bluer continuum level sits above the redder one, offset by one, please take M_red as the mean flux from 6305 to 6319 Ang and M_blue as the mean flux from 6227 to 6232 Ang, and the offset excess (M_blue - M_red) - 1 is -1.5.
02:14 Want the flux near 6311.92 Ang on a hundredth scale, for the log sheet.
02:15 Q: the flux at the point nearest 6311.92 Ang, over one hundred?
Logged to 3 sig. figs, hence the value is 0.164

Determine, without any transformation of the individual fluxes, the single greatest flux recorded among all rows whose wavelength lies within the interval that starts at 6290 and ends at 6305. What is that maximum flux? 17.6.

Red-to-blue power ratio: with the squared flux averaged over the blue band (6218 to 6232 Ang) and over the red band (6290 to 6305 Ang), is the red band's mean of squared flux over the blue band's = 0.99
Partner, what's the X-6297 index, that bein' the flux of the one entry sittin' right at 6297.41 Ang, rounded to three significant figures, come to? 16.6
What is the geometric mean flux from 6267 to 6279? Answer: 16.1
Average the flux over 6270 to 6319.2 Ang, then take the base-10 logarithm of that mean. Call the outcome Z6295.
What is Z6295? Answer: 1.217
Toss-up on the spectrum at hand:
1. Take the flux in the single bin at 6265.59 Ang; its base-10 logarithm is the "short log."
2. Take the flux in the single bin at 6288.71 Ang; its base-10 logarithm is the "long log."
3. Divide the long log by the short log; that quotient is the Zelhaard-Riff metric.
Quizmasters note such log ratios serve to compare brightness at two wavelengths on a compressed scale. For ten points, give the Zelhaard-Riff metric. 0.98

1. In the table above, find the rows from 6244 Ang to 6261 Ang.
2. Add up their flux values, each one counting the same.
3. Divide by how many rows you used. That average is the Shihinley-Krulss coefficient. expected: 16.60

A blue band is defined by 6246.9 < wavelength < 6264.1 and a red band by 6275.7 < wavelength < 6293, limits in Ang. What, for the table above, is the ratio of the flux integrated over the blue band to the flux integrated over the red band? 1.03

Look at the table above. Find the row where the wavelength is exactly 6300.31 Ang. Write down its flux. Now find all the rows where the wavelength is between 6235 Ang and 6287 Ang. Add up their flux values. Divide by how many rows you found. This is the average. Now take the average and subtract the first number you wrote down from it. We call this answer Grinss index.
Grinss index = -1.2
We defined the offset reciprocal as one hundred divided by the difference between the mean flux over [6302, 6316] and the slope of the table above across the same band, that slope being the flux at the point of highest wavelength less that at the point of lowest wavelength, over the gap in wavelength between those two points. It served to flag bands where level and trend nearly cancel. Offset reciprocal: 6.01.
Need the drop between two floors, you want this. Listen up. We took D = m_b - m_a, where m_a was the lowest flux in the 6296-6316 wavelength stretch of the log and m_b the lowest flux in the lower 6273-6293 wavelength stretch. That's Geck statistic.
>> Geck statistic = -1.0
